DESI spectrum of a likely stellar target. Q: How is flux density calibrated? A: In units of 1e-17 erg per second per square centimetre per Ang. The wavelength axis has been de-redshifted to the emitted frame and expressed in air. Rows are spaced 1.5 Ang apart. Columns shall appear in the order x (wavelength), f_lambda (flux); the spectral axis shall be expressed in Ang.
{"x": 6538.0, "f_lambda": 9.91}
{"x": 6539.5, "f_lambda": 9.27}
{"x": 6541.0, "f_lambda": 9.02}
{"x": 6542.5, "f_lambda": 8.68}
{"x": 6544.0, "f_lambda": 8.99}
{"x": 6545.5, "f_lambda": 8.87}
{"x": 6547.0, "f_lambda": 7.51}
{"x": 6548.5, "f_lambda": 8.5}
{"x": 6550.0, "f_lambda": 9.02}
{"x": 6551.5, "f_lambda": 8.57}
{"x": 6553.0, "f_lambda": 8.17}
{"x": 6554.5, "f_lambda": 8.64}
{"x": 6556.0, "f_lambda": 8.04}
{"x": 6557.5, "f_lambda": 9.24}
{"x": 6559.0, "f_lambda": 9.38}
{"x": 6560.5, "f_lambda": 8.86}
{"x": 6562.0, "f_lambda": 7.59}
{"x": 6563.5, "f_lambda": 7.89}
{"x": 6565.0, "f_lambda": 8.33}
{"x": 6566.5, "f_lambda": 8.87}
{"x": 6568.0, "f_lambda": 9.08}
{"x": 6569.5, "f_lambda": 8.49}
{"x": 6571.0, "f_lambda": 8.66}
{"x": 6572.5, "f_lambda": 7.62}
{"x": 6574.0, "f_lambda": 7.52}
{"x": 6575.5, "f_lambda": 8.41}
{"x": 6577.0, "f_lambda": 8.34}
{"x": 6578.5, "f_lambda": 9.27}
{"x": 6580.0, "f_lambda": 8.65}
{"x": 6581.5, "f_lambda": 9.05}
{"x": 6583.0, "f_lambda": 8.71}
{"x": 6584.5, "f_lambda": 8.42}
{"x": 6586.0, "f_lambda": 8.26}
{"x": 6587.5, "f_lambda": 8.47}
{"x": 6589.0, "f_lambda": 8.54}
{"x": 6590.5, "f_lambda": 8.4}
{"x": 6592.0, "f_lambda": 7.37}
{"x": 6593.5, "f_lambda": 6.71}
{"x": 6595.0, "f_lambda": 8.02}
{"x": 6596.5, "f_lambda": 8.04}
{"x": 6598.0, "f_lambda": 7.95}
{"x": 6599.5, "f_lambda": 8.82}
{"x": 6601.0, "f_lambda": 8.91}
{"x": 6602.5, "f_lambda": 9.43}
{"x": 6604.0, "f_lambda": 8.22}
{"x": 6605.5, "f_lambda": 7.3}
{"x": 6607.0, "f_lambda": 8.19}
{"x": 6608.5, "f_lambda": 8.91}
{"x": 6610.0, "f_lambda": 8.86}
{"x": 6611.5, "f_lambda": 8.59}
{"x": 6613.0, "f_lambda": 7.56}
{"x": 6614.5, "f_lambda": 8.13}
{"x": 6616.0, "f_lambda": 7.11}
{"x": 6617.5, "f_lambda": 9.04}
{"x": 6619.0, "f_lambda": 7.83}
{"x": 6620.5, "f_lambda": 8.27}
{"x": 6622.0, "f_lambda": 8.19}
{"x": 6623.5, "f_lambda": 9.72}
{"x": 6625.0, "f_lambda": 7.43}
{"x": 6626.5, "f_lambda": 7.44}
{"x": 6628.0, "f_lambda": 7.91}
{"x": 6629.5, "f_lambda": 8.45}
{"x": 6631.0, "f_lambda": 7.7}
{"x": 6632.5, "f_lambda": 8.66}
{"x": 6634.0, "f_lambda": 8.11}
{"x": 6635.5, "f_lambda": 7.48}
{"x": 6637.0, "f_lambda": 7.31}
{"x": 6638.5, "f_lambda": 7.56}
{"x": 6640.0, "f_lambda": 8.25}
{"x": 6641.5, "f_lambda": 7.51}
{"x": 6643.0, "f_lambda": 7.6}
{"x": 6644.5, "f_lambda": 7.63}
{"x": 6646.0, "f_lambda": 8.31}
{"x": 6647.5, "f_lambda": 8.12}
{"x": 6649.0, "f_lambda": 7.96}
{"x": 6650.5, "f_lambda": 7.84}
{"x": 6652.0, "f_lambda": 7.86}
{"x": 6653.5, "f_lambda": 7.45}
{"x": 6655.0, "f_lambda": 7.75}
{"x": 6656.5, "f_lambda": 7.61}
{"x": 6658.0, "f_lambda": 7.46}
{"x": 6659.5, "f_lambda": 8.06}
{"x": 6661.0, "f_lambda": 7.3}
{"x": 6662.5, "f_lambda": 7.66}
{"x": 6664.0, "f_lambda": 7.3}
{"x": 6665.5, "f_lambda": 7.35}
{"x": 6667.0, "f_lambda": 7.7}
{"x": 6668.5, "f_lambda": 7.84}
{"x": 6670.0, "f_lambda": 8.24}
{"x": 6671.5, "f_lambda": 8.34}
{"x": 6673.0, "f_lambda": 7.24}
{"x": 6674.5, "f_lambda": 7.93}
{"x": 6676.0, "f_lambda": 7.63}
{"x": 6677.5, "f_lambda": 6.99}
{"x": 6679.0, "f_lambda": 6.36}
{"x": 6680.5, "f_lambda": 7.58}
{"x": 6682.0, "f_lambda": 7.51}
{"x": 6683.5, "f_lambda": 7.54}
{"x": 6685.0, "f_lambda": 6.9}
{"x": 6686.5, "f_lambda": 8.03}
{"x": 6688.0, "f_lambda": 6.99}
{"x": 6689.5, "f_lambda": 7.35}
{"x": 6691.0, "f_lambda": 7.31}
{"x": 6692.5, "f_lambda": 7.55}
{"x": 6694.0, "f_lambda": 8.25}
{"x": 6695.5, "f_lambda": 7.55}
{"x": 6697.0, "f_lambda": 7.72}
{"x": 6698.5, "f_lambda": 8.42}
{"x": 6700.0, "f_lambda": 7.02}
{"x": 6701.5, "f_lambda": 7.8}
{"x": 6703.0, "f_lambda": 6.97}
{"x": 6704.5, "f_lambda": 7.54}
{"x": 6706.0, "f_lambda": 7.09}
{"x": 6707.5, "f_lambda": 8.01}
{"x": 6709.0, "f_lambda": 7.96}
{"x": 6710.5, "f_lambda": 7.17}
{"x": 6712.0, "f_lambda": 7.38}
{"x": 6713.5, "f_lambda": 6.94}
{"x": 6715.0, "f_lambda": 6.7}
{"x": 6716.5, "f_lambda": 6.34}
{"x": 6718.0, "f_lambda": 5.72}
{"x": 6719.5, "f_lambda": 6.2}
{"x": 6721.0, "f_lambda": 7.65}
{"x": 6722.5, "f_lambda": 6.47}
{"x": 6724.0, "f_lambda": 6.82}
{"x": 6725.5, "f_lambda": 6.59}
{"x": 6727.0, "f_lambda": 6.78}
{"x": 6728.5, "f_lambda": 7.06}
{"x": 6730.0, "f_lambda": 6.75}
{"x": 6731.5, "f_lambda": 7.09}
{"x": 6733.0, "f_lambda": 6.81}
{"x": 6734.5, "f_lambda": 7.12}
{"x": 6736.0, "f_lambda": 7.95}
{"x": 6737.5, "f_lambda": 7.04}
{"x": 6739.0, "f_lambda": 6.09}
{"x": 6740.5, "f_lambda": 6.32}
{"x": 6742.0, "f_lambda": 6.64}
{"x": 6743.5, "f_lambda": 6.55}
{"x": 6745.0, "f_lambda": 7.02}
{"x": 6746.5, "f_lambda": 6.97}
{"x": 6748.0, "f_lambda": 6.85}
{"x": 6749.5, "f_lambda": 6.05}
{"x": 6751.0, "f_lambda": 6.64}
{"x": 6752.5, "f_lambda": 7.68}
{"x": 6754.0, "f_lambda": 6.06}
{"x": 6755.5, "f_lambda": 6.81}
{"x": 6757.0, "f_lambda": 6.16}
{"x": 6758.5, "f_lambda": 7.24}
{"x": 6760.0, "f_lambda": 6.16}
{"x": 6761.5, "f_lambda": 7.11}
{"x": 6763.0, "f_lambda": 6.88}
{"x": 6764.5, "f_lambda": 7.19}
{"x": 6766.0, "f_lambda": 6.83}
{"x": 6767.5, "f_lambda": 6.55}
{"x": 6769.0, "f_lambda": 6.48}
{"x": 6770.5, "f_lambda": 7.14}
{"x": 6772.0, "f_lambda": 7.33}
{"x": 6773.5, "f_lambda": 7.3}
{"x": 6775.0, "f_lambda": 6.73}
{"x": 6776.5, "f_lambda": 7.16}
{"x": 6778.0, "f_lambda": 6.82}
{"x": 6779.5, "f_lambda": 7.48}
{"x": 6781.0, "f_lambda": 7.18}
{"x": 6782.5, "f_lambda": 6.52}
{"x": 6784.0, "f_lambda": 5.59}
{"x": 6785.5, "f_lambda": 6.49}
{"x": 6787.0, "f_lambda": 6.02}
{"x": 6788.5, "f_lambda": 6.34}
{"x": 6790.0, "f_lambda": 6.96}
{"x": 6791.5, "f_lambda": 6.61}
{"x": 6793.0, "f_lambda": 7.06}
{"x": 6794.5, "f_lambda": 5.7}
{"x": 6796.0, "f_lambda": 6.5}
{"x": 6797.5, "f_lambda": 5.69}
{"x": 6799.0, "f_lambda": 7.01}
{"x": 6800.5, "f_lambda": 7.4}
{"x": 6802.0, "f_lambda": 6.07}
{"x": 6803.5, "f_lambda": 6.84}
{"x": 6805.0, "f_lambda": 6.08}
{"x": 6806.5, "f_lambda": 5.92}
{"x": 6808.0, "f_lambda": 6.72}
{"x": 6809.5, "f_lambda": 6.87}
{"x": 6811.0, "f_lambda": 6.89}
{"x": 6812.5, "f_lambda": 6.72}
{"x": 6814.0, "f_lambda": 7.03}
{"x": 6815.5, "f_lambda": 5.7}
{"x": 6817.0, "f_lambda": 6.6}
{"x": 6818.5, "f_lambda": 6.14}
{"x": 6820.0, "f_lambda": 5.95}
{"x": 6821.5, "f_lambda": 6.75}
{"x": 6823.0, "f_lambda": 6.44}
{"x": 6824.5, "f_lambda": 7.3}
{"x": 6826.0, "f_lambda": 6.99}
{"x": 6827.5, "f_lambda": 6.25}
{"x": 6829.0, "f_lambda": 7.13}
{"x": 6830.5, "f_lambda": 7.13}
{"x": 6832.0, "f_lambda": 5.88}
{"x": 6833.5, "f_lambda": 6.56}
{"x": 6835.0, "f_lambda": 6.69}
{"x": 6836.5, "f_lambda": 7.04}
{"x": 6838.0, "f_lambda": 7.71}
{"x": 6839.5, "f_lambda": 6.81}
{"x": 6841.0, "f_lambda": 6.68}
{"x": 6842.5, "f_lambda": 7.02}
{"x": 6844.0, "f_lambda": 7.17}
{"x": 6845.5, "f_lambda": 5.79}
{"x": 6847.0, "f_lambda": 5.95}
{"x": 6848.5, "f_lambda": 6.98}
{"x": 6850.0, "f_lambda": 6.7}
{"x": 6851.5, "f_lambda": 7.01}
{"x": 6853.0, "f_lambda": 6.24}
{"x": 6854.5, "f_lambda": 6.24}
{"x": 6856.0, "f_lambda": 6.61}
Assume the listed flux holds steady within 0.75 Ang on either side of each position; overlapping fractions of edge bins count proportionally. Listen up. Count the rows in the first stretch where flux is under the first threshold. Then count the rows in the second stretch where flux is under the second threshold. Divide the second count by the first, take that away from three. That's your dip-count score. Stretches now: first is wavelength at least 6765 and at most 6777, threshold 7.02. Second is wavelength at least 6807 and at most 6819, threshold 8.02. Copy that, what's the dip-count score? 1.0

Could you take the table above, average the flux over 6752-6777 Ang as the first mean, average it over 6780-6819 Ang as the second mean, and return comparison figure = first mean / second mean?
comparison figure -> 1.06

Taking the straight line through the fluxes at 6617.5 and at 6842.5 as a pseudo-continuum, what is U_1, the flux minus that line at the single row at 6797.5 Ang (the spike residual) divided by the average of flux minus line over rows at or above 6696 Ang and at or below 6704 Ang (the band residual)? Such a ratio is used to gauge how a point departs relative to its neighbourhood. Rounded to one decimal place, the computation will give 2.4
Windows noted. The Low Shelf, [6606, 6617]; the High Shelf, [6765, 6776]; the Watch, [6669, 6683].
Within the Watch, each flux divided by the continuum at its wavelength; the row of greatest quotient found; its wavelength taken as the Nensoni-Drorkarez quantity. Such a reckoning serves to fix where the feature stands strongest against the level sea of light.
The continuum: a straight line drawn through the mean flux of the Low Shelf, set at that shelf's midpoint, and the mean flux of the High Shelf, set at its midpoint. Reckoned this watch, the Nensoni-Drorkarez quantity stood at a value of 6671.5 Ang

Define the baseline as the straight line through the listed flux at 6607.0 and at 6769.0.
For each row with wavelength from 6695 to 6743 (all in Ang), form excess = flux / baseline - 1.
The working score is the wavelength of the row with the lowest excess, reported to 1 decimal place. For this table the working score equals 6718.0 Ang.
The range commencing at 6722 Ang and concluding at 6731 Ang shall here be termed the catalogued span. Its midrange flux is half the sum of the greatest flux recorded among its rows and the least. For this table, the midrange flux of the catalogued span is 6.8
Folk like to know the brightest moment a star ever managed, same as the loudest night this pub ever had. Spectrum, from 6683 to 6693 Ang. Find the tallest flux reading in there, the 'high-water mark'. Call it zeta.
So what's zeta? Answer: 8.03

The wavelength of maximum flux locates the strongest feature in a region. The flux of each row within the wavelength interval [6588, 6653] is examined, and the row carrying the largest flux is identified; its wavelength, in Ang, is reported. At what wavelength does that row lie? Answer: 6623.5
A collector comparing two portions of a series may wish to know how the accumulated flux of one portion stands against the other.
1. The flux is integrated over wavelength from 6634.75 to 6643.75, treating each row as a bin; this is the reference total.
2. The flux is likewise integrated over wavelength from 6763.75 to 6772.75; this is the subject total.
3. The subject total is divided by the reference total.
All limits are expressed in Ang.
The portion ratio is 0.91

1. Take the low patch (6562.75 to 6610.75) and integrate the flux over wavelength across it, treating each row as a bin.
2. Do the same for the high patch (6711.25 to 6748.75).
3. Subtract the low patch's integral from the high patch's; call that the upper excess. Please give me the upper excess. -147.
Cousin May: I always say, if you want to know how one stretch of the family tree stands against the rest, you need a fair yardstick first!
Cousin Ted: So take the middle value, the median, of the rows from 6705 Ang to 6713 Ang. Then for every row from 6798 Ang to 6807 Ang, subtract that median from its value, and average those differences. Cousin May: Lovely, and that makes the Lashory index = -0.83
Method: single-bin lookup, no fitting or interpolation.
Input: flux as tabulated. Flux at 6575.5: 8.41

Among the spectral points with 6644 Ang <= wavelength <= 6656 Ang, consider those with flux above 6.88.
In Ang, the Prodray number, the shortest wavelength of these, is 6644.5 Ang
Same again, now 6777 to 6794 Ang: 6779.5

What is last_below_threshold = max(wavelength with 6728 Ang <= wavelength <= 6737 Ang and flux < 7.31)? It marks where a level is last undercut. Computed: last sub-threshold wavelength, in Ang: 6734.5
